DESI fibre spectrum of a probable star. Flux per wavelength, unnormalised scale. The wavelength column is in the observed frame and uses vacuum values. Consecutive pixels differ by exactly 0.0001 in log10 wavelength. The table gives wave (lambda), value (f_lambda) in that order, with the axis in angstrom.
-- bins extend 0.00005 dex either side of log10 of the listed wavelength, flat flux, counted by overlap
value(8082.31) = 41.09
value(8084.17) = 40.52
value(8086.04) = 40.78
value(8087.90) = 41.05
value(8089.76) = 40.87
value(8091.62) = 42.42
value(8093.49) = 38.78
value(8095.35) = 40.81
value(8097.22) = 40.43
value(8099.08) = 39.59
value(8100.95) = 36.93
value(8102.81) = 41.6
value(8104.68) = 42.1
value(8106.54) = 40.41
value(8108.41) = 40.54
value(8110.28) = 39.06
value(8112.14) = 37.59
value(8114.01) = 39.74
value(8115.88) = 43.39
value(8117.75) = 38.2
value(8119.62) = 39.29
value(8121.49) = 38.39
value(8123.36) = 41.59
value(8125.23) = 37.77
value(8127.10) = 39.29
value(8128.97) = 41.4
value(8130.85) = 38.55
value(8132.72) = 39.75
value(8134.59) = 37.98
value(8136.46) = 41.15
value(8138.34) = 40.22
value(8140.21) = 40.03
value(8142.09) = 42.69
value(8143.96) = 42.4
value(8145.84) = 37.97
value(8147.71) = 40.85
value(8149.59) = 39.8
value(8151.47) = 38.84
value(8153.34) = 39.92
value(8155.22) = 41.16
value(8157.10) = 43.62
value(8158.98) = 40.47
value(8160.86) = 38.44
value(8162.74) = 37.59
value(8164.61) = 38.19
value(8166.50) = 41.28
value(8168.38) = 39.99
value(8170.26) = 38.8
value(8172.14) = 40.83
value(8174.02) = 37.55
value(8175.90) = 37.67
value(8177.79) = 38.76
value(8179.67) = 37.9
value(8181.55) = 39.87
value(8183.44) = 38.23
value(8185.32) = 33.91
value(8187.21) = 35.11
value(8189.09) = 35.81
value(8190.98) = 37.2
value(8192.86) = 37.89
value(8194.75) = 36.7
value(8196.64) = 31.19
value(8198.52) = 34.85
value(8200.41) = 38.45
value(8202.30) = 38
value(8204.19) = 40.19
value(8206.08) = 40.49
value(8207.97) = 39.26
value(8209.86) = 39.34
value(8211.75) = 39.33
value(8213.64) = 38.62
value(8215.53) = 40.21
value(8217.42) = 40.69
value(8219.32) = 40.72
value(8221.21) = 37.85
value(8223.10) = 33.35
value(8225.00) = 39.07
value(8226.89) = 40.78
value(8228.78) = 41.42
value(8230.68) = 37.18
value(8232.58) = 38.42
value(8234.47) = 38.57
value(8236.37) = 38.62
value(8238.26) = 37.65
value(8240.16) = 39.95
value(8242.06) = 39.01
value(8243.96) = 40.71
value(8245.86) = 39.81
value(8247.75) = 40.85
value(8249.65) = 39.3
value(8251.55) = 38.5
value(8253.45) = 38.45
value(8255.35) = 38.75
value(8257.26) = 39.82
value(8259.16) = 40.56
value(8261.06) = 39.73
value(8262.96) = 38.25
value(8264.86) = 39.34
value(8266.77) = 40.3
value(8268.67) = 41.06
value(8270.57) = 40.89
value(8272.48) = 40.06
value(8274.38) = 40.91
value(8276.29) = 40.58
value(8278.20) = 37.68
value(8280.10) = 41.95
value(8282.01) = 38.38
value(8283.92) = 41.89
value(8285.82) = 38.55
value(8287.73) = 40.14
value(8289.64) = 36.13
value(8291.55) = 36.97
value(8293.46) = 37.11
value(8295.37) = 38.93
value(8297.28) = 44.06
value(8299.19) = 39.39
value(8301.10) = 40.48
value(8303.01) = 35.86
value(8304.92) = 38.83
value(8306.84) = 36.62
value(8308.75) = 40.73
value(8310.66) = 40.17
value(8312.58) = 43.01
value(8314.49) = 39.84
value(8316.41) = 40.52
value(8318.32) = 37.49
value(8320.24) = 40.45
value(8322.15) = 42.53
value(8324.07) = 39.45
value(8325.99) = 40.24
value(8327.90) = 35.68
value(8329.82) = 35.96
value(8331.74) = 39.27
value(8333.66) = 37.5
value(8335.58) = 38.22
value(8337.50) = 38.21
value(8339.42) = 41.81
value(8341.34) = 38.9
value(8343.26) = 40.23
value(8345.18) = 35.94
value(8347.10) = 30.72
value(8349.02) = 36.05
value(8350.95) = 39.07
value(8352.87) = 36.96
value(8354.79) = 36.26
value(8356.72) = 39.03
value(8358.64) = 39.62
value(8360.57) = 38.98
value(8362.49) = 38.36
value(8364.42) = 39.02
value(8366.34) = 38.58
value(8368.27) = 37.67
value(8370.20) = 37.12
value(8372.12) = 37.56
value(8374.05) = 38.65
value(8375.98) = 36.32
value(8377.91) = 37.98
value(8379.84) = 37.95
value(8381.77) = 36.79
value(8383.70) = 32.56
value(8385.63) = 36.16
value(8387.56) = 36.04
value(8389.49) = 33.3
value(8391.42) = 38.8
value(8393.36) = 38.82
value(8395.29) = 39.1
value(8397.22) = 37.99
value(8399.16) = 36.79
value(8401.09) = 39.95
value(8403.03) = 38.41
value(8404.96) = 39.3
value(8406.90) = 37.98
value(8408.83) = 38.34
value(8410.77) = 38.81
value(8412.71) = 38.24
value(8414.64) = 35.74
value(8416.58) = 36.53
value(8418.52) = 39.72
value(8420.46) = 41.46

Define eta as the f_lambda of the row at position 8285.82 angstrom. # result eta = 38.55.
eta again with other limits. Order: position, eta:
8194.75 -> 36.7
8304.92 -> 38.83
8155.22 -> 41.16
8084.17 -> 40.52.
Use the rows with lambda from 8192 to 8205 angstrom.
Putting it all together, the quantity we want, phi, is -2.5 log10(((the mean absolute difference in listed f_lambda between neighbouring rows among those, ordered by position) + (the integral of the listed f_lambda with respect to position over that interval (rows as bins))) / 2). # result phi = -5.95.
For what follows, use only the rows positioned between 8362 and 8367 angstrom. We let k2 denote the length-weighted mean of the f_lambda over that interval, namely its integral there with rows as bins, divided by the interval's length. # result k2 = 38.7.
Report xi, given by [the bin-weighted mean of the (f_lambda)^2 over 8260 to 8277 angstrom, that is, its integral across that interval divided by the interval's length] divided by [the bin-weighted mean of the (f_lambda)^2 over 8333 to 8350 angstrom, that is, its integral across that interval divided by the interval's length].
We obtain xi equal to 1.14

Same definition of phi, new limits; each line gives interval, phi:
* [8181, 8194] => -5.95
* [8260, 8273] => -6.04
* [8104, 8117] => -6.05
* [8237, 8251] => -6.11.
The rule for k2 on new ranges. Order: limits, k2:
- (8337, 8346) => 39.1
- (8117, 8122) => 38.7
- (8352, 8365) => 38.3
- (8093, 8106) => 40.1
